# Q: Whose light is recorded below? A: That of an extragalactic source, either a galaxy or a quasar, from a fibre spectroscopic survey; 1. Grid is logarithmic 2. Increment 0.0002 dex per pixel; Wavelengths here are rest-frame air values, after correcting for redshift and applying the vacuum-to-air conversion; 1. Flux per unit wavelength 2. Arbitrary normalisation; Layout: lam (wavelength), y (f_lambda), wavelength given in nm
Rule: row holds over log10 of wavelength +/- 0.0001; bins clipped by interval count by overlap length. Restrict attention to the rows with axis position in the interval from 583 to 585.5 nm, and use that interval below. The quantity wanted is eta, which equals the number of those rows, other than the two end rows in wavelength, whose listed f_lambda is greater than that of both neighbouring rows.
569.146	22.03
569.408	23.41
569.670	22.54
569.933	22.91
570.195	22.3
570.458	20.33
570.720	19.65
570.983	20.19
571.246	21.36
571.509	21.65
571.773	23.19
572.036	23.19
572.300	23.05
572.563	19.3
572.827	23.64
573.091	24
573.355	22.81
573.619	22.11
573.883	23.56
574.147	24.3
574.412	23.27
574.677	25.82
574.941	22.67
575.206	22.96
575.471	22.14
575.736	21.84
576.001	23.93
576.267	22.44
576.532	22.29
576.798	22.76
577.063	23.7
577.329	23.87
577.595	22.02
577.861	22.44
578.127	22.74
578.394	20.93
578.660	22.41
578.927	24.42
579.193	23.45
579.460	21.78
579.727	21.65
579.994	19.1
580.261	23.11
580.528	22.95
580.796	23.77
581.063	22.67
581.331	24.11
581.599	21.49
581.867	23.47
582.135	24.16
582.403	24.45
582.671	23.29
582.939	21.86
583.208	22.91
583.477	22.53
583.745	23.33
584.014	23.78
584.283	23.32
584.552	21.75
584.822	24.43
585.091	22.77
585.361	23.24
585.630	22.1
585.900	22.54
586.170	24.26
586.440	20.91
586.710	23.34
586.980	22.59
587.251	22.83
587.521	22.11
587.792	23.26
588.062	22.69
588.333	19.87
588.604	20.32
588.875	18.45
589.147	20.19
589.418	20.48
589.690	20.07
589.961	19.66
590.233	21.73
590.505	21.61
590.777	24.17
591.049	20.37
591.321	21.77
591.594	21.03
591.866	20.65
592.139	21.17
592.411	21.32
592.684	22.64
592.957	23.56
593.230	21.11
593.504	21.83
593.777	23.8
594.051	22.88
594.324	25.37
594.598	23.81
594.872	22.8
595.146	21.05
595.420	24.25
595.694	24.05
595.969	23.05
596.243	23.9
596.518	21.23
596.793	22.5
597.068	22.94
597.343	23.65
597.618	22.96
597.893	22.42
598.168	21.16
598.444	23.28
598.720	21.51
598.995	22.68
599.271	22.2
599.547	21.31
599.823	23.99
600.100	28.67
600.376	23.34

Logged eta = 2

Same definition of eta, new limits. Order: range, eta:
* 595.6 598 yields 2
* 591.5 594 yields 1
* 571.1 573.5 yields 1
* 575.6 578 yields 2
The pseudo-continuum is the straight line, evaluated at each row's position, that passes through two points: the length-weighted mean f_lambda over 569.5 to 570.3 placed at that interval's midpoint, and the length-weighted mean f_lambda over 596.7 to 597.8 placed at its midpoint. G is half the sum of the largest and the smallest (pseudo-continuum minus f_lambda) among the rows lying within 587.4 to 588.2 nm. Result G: 0.2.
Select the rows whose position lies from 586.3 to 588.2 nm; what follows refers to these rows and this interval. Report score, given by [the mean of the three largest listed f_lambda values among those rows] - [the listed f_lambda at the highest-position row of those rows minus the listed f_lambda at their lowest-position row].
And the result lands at 21.4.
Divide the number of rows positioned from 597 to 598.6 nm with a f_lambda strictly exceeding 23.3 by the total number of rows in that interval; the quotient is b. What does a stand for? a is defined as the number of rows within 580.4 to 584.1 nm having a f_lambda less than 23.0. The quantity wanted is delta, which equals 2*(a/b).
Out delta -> 72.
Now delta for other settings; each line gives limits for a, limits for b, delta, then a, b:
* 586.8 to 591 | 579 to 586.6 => 66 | 13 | 0.39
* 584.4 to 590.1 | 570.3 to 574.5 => 128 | 16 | 0.25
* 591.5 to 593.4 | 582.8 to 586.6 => 34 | 6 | 0.36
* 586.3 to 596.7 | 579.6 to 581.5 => 189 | 27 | 0.29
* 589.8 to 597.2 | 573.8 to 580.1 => 108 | 18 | 0.33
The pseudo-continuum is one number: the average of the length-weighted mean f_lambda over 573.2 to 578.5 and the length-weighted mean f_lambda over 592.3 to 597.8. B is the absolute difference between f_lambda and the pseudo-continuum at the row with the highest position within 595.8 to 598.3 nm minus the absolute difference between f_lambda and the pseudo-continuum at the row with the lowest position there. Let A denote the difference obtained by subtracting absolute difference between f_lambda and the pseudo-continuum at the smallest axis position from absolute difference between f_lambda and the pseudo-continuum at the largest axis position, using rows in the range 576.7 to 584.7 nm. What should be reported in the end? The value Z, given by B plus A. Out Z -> 2.7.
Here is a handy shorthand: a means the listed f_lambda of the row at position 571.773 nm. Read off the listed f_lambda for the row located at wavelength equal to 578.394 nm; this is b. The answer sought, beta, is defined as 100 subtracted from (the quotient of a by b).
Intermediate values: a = 23.19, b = 20.93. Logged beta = -98.9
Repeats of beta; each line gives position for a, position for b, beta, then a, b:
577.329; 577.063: -99.0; 23.87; 23.7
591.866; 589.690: -99.0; 20.65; 20.07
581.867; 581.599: -98.9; 23.47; 21.49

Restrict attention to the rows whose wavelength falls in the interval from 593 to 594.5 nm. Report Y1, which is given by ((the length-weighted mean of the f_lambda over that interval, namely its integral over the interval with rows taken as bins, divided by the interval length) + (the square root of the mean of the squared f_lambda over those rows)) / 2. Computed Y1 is 23.0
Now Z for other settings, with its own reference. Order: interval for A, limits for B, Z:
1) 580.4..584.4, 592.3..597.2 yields -1.2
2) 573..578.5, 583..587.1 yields 1.3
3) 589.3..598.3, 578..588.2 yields -0.6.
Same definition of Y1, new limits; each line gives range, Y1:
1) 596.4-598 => 22.6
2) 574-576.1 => 23.4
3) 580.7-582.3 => 23.3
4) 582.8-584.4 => 23.0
